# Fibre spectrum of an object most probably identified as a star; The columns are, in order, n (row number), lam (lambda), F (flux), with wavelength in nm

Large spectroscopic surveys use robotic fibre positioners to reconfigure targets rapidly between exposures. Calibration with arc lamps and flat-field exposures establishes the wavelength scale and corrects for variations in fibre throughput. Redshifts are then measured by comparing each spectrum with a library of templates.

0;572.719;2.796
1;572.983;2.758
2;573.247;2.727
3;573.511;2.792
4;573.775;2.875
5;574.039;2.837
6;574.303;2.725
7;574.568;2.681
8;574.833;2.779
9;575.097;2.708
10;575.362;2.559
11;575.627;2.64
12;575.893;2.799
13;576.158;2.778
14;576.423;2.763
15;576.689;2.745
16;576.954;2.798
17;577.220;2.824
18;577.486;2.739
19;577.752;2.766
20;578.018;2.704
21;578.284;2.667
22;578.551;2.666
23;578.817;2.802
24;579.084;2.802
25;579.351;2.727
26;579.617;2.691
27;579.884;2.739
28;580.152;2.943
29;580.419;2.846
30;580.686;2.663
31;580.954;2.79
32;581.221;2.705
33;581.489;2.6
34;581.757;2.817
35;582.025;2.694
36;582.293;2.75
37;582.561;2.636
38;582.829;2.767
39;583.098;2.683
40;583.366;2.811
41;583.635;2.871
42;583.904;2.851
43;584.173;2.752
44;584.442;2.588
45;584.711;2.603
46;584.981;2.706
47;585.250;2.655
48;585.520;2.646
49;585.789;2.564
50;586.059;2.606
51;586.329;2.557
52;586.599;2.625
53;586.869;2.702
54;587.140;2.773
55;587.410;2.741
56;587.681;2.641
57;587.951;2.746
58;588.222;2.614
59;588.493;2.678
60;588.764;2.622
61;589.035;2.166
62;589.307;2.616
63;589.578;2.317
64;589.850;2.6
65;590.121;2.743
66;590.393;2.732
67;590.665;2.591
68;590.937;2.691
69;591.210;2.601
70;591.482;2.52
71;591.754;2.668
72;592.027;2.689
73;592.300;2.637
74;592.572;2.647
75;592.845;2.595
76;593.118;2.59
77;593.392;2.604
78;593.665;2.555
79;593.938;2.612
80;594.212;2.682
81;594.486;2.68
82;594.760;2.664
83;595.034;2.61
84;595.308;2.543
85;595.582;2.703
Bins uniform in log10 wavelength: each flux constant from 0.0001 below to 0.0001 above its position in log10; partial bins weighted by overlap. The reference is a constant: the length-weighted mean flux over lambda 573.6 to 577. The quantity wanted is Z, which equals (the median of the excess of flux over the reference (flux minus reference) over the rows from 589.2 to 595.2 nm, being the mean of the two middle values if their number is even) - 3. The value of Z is -3.13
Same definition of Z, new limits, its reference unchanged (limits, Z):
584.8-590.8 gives -3.11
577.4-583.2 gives -3.01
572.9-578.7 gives -2.99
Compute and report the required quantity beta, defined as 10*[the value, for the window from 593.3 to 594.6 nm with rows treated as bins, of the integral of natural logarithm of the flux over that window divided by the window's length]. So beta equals 9.7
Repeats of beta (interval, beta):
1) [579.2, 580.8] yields 10.2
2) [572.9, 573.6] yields 10.1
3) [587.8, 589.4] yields 9.4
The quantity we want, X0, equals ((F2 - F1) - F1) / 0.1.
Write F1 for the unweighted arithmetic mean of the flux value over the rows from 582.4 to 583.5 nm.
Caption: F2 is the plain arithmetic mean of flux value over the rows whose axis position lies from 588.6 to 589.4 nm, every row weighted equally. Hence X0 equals -29.8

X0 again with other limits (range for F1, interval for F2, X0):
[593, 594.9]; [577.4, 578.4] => -25.3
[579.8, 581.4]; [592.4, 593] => -29.4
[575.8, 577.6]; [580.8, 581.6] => -28.6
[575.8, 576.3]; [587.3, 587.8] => -28.9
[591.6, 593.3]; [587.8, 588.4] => -26.0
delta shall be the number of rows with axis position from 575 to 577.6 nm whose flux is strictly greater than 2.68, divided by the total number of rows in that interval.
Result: 0.80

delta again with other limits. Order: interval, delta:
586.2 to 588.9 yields 0.40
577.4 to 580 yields 0.80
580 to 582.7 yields 0.70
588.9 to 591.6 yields 0.30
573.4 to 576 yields 0.80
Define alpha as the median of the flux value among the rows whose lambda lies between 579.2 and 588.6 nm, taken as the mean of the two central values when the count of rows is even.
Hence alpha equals 2.70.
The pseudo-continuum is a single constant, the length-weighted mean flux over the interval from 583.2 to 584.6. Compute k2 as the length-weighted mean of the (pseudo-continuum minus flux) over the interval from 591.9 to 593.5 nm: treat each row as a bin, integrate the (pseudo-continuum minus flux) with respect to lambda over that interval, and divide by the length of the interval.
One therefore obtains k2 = 0.14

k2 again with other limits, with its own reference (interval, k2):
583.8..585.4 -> 0.08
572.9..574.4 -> -0.02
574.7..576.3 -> 0.06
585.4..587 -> 0.15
